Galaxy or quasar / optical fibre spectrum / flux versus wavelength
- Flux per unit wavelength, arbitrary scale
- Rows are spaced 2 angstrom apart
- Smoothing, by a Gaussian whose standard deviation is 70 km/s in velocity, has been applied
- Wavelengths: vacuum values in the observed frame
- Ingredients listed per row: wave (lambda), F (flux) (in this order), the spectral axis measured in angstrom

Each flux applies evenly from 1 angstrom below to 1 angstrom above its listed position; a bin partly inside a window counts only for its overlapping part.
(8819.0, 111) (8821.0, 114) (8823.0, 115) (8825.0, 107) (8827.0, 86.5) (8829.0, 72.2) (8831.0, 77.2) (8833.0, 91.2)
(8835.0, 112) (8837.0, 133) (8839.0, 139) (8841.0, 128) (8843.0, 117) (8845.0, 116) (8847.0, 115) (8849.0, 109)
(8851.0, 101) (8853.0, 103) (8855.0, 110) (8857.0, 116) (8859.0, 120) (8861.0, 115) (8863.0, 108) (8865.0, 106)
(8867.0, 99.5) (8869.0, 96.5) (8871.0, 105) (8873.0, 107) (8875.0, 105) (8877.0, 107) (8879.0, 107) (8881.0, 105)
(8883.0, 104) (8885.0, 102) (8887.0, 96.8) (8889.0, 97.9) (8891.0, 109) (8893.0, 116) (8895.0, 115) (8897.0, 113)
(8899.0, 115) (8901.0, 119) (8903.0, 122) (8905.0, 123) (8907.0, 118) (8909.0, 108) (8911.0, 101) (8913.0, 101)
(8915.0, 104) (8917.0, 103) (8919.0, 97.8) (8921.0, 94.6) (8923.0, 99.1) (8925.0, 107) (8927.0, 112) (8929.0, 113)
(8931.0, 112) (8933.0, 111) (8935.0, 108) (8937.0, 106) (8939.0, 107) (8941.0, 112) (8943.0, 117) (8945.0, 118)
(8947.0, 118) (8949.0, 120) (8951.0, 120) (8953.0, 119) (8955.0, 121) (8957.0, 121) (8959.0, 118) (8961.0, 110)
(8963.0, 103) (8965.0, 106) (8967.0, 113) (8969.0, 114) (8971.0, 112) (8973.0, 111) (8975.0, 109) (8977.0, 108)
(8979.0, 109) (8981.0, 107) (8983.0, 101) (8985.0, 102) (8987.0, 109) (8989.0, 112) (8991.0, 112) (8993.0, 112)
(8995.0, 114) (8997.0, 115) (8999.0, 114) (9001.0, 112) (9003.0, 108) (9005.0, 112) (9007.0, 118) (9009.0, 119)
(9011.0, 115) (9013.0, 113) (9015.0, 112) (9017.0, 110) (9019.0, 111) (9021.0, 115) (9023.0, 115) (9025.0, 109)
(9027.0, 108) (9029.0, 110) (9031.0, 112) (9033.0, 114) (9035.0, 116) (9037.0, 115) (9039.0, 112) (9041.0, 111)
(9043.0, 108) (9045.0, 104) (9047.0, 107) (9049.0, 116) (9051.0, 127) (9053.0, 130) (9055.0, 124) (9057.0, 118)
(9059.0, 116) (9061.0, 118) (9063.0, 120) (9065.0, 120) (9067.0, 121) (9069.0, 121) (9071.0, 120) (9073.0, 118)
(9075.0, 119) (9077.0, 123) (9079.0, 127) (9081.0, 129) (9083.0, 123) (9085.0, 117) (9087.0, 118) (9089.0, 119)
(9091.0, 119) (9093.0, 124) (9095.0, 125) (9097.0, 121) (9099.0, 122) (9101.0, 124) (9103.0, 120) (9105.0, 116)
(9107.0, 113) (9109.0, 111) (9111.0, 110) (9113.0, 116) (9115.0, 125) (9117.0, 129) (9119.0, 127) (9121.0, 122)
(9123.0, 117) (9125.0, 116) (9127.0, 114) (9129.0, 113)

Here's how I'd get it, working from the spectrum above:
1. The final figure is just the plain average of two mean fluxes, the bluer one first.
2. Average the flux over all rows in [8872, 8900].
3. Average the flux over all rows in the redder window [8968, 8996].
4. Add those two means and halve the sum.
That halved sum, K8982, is 108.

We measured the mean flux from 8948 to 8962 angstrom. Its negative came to -118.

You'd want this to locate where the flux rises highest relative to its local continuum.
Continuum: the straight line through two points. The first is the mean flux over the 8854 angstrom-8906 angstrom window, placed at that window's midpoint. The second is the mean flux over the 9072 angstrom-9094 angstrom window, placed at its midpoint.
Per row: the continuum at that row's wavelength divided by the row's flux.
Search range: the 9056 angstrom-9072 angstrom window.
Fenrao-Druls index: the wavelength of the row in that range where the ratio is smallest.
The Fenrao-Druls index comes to 9067.0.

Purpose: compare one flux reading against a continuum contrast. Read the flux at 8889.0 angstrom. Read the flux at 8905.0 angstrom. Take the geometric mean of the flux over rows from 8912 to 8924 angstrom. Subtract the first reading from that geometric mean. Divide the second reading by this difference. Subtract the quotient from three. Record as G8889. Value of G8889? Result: -60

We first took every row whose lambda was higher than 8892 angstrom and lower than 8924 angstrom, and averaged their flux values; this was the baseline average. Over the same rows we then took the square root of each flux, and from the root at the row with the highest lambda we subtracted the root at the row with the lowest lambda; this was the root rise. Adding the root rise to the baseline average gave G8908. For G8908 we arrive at 109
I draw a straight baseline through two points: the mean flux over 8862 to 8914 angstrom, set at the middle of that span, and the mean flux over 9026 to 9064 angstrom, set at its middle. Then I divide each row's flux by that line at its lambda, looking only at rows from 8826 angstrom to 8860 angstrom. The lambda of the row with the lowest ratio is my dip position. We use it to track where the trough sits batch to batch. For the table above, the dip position 8829.0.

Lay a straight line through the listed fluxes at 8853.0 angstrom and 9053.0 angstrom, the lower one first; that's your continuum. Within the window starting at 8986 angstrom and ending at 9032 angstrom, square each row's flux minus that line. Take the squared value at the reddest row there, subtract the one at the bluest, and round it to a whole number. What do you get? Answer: 80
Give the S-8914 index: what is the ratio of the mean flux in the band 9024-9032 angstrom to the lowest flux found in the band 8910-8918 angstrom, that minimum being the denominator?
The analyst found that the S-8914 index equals 1.09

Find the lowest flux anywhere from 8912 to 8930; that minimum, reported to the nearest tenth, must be 94.6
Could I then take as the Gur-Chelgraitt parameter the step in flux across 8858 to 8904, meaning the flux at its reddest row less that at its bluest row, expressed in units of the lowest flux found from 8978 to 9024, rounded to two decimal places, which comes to 0.02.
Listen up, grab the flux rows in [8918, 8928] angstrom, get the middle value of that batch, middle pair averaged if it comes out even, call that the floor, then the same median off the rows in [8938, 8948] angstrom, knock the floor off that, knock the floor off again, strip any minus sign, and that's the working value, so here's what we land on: 81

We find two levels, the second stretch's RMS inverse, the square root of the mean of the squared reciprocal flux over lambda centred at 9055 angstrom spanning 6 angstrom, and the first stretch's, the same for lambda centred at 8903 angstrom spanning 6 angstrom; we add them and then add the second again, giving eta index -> 0.024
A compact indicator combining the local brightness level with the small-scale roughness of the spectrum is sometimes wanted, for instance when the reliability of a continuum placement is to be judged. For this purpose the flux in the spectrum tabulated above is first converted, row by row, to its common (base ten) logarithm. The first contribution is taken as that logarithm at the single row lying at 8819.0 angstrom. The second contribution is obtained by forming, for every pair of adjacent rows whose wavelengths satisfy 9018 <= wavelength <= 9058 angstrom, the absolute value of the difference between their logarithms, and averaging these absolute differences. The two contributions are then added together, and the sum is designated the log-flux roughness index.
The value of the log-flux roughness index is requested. 2.06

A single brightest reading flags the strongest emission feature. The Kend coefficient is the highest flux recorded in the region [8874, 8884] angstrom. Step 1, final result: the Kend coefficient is 107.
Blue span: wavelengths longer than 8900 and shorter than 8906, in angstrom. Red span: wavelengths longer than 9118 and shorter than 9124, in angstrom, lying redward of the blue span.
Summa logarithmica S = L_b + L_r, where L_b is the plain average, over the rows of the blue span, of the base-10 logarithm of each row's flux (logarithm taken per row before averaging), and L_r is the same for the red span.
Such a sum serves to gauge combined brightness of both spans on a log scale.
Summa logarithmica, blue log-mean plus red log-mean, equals 4.17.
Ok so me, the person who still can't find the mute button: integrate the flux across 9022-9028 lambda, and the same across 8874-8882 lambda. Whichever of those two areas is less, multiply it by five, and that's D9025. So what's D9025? 3320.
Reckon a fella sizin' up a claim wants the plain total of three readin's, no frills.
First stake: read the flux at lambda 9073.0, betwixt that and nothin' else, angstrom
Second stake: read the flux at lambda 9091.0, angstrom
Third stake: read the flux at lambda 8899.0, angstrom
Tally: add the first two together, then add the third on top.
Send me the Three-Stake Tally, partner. 352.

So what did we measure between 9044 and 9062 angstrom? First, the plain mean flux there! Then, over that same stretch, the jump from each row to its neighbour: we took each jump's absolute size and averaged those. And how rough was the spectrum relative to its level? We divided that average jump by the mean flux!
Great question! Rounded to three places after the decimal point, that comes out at 0.045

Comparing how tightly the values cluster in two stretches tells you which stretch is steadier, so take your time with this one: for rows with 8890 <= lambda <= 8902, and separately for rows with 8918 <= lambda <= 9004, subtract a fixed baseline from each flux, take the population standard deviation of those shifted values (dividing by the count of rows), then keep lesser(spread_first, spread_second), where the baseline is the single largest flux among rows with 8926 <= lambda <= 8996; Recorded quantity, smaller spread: 3.0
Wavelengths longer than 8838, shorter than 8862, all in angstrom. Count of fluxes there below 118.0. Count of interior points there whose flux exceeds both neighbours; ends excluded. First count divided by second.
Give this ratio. 9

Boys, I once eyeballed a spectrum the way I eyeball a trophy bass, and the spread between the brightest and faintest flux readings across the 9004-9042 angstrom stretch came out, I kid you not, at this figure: 11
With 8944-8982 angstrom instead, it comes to 18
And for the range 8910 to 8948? 23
